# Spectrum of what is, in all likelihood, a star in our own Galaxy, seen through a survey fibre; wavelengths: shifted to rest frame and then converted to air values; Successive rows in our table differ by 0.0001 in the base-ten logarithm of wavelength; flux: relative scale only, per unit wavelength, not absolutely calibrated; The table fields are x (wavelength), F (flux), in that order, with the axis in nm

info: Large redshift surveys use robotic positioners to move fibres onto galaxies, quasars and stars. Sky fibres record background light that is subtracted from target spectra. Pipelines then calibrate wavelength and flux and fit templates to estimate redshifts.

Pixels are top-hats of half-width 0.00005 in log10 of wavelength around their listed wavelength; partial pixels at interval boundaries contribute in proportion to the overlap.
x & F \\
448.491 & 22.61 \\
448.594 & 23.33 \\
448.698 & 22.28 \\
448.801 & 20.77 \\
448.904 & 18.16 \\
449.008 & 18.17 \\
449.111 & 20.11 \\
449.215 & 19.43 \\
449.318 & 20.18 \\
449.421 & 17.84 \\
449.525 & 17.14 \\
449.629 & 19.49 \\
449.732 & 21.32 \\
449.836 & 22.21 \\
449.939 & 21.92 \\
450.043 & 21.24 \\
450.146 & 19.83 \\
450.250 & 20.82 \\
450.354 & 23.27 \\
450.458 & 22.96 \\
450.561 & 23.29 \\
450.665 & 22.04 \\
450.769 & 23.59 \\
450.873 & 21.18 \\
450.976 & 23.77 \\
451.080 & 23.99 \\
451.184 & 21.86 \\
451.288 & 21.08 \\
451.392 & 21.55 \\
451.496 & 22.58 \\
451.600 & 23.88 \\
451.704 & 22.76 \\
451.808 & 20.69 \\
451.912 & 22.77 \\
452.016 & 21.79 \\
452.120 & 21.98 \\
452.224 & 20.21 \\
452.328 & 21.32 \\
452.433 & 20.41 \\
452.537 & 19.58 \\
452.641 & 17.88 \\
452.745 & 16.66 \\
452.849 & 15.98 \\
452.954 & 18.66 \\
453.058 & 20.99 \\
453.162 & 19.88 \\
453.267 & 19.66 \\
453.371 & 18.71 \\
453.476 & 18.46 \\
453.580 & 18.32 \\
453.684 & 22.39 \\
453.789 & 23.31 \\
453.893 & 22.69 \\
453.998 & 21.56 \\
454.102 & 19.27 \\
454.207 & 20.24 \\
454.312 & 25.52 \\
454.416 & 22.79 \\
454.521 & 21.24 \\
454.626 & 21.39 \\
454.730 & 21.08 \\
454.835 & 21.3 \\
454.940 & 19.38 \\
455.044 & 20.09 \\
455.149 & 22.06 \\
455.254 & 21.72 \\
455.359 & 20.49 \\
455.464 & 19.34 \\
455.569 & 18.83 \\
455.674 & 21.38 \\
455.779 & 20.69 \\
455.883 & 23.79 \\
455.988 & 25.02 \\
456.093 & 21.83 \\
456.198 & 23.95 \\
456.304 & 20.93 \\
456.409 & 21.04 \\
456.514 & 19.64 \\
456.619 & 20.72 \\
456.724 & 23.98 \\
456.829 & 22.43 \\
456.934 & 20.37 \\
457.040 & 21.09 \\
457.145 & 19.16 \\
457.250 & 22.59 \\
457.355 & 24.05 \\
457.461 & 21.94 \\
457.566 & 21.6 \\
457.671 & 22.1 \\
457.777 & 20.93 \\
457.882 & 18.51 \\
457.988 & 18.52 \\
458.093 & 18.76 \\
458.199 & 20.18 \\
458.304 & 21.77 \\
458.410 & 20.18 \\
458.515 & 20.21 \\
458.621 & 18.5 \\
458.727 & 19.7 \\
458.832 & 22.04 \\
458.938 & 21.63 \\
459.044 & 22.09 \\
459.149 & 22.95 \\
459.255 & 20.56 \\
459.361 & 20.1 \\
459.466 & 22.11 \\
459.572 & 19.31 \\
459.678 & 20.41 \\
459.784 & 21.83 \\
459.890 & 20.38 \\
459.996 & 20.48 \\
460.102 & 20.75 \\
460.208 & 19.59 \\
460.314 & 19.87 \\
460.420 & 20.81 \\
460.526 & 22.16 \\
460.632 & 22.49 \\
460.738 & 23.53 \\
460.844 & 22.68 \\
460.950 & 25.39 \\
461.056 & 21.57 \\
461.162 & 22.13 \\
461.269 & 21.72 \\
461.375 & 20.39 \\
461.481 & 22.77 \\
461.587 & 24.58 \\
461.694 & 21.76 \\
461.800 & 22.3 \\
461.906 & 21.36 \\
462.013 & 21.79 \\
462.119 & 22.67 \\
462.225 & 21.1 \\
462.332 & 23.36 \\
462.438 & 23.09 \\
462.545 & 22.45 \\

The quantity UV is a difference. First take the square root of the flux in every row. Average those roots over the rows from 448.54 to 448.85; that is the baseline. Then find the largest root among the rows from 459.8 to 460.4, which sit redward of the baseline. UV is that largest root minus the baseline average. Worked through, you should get -0.15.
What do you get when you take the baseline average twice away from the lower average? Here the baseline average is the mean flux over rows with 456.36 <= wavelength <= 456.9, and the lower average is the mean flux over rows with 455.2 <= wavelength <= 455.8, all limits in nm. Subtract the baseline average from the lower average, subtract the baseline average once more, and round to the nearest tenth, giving -22.7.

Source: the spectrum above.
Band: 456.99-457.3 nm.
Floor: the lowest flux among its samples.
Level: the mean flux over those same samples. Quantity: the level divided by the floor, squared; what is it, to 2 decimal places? 1.20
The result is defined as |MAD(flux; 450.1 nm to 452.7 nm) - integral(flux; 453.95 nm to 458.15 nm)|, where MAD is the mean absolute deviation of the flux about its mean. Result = 88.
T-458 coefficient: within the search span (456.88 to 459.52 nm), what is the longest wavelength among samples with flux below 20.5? 459.361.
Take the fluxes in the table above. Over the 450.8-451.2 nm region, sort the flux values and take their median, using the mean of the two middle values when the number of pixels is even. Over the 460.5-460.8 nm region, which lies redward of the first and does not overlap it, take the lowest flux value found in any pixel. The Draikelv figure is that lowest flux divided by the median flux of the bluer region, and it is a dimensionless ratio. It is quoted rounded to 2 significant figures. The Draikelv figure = 0.97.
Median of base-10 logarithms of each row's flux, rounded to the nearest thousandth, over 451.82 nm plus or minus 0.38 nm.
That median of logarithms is 1.354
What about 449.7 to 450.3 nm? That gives 1.328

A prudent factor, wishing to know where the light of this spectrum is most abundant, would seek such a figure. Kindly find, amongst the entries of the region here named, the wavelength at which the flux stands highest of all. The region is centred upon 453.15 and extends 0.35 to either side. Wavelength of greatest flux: 453.058 nm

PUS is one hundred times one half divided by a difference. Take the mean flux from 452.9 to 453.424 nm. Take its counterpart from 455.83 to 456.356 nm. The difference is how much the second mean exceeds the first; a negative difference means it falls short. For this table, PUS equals 14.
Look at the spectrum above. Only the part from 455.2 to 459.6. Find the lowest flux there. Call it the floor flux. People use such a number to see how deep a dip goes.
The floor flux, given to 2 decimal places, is 18.50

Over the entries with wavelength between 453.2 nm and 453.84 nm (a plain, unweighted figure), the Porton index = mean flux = 20.1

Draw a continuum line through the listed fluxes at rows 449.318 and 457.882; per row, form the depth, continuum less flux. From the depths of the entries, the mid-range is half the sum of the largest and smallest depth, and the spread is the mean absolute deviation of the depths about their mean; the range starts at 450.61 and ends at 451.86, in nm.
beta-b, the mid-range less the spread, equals -3.6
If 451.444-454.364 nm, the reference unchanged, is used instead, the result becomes -3.2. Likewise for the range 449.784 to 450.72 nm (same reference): -2.5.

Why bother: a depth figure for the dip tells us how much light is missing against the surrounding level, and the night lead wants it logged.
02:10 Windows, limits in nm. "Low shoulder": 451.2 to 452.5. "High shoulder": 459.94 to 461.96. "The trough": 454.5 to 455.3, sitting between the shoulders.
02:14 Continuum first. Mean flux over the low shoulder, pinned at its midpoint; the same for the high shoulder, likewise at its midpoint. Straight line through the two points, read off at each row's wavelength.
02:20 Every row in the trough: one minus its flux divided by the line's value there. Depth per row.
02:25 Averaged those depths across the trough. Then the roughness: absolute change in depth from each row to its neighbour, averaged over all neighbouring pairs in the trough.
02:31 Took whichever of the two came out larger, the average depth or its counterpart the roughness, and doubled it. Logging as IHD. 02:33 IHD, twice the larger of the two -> 0.074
